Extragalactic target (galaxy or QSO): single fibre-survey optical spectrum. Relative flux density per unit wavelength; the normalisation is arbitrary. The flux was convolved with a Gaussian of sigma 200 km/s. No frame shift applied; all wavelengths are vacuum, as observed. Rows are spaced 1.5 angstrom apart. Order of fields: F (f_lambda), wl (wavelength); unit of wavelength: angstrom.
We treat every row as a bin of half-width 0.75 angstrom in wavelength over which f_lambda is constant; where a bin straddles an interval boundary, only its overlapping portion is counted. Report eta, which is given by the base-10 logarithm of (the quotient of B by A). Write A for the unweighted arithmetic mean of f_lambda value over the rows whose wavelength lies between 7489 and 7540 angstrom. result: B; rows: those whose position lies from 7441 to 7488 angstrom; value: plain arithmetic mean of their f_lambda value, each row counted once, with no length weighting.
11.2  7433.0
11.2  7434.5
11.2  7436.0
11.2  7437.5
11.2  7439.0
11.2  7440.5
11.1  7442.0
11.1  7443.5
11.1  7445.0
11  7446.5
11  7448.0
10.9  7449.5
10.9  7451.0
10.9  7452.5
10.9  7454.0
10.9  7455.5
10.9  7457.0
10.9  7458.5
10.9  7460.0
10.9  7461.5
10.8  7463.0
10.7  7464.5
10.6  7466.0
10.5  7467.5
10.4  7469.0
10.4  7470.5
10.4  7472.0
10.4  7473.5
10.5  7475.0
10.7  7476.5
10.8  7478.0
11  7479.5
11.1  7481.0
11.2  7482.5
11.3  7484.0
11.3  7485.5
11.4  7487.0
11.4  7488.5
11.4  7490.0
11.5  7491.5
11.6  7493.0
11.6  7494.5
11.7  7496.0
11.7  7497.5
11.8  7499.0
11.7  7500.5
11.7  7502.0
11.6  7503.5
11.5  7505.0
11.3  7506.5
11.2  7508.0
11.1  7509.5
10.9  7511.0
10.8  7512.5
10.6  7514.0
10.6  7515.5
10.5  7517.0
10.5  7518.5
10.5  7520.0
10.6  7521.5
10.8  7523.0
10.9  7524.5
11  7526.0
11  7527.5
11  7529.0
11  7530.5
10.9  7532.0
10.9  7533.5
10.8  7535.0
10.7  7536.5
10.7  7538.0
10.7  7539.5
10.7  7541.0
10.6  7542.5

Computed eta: -0.008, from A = 11.1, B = 10.9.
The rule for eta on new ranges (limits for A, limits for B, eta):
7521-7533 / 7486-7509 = 0.025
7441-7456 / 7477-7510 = 0.016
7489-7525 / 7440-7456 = -0.007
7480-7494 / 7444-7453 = -0.015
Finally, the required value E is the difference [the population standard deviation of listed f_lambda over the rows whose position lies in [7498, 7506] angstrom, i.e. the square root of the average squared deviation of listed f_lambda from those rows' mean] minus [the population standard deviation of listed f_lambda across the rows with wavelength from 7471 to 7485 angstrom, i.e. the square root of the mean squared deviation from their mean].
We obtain -0.22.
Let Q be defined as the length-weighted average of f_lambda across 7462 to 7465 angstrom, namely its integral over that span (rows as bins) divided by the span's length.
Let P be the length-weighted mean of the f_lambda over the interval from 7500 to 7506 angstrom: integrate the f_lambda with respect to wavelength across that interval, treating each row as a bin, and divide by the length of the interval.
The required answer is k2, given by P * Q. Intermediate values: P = 11.6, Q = 10.8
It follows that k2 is 125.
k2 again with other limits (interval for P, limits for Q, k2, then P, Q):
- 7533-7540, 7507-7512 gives 119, 10.8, 11.1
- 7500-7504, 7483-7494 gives 133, 11.7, 11.4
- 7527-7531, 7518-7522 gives 116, 11.0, 10.5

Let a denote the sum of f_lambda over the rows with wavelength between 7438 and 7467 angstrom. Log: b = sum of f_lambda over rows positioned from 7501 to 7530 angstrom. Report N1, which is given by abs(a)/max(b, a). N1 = 1.00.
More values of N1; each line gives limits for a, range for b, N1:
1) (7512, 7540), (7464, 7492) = 0.99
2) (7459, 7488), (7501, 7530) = 0.99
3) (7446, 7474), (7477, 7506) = 0.94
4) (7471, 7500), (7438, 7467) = 1.00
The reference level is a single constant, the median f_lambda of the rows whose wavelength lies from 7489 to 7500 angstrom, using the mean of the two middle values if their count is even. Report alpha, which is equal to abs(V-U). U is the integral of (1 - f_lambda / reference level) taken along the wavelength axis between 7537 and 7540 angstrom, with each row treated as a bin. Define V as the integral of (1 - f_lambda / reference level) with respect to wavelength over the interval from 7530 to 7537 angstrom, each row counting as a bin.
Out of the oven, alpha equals 0.21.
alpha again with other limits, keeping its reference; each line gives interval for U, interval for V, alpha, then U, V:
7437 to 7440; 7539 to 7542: 0.13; 0.10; 0.23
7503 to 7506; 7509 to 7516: 0.47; 0.02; 0.48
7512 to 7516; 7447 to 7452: 0.04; 0.32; 0.29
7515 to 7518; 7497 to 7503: 0.34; 0.27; -0.06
